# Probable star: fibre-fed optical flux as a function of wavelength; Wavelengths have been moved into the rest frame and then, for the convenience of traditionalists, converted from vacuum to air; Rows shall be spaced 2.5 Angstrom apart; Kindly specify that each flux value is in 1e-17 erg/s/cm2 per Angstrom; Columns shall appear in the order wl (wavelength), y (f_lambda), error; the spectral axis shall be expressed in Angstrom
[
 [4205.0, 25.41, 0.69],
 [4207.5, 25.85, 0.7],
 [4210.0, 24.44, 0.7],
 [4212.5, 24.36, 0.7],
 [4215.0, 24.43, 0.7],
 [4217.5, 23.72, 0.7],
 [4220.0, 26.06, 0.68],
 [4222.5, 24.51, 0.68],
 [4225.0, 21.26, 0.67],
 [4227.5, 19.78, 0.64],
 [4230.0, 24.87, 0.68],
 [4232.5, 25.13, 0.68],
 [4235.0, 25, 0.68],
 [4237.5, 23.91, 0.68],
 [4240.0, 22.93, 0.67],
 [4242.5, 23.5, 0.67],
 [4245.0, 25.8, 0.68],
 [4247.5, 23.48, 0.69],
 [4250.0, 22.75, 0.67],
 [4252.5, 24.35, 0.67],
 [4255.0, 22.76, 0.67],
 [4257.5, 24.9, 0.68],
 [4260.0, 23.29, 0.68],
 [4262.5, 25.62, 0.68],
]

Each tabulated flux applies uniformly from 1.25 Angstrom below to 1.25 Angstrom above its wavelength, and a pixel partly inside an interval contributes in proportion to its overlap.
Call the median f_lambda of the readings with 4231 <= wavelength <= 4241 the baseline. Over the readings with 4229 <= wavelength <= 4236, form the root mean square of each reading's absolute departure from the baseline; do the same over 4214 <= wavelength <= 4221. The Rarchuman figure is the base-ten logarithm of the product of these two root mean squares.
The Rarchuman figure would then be -0.25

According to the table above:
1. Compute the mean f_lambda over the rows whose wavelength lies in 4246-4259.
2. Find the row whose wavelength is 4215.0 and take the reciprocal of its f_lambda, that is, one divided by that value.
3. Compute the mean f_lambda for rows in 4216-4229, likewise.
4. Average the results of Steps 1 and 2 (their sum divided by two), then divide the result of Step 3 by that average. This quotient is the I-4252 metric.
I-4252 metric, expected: 1.95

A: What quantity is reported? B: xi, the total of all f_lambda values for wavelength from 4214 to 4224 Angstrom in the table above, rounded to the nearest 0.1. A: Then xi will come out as 98.7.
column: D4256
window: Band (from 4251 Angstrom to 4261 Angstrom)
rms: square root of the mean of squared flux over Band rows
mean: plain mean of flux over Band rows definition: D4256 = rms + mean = 47.7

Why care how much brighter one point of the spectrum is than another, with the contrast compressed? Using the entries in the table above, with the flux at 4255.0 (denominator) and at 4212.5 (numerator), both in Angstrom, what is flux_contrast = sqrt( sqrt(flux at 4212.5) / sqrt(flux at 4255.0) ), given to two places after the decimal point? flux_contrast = 1.02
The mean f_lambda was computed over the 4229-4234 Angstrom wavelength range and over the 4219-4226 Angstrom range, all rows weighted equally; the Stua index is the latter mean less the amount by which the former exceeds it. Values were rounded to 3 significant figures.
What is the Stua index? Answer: 22.9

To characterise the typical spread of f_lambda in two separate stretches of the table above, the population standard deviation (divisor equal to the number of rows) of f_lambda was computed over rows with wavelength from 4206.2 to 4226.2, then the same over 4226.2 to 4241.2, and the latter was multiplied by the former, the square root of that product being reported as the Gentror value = 1.6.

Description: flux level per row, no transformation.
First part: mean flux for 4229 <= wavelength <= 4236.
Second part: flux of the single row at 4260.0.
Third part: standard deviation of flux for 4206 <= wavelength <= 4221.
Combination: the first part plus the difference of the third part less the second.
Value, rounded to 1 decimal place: 2.6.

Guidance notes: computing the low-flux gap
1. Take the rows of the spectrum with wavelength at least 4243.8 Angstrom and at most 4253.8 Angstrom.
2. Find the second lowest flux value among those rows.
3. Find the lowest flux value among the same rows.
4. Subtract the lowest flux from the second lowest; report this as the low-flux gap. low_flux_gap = 0.73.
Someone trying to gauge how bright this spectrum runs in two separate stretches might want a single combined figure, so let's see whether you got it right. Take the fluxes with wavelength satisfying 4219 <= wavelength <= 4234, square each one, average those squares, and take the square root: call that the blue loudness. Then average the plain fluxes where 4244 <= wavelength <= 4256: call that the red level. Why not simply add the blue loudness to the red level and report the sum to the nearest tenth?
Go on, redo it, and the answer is 47.5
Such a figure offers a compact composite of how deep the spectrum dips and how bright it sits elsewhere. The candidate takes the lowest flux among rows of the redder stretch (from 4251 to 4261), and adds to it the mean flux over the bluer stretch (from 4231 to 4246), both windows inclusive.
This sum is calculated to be 47.1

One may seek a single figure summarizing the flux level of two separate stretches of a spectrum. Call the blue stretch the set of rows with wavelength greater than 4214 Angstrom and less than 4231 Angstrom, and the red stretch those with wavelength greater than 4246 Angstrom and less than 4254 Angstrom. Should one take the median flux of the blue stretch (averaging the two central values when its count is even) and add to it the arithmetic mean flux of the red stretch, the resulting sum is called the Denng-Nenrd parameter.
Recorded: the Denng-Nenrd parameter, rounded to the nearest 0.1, 48.0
